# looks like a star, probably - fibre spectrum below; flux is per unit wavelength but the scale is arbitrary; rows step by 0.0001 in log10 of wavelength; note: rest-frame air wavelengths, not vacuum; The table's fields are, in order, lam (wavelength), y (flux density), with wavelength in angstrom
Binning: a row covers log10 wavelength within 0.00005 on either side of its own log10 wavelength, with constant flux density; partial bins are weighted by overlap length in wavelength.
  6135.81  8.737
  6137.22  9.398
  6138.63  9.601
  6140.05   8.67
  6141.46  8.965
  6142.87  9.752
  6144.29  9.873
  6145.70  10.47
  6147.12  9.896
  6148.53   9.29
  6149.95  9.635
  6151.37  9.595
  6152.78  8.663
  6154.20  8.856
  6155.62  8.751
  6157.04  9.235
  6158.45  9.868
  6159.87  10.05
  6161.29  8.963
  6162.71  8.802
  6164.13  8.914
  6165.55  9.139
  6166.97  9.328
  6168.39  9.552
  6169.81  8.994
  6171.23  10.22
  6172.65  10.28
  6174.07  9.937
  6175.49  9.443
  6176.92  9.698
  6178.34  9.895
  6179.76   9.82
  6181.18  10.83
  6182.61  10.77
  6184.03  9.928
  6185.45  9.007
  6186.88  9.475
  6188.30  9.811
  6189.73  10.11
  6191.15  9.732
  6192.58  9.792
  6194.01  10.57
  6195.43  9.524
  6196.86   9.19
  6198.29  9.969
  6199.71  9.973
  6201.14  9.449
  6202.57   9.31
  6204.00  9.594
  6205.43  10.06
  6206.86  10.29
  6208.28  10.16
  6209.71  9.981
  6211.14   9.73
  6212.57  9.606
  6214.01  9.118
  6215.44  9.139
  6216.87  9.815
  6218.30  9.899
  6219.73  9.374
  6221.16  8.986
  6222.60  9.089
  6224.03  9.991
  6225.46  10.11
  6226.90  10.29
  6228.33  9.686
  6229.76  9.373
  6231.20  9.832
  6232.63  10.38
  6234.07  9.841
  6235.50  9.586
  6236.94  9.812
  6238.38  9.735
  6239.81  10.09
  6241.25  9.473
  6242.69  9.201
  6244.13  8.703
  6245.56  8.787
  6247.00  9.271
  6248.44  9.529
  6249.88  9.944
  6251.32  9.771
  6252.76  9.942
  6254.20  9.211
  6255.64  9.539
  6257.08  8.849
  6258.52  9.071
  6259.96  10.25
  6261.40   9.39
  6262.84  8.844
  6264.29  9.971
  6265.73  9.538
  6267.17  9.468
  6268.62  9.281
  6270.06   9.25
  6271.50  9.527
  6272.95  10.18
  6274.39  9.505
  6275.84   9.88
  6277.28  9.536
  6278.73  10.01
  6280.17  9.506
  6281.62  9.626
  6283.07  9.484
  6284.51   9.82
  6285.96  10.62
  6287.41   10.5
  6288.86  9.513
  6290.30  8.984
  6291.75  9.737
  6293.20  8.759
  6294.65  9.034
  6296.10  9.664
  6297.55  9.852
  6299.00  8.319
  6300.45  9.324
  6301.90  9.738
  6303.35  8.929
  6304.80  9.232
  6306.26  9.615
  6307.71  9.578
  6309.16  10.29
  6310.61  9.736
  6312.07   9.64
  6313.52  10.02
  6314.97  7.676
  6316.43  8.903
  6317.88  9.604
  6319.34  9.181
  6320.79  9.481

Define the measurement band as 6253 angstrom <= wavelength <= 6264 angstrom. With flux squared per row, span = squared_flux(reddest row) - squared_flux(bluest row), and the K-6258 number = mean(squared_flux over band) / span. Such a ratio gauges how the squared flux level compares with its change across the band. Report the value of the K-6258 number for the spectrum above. -13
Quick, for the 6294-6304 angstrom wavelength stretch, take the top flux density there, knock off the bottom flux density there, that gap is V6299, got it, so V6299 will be 1.53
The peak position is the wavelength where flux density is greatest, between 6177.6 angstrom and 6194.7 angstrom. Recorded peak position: 6181.18 angstrom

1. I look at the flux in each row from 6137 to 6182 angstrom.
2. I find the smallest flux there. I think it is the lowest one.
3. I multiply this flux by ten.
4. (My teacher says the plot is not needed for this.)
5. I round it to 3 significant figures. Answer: 86.6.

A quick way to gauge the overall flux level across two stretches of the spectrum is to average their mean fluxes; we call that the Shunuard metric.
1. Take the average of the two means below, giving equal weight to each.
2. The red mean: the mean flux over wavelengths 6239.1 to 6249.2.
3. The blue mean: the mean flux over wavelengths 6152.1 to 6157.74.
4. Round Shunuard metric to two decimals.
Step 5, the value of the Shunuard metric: 9.08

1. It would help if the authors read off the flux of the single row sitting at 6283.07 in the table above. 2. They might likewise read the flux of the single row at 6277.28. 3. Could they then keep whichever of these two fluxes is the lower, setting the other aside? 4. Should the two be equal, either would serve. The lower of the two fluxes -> 9.5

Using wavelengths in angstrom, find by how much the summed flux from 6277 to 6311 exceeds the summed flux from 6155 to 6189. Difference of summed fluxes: -1.3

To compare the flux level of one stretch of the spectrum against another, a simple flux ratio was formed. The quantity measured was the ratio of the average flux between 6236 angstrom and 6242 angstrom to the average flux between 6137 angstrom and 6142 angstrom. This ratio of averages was 1.07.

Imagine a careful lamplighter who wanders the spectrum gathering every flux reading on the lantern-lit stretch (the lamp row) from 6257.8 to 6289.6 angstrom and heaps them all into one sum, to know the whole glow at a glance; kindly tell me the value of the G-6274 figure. 213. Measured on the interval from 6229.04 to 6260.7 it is 210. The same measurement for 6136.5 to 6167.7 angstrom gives 206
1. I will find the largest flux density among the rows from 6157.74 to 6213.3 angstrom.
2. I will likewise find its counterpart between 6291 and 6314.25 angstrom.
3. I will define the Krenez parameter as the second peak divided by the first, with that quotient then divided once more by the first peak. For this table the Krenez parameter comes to 0.0877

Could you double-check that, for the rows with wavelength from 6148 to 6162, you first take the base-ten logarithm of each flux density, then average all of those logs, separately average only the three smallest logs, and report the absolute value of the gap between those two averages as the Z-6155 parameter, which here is 0.025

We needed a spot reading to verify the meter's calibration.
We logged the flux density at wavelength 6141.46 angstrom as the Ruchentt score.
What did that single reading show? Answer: 8.965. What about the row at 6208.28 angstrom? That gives 10.16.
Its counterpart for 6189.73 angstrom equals 10.11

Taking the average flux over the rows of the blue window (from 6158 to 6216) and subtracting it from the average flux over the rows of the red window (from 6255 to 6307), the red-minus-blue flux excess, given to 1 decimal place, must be -0.2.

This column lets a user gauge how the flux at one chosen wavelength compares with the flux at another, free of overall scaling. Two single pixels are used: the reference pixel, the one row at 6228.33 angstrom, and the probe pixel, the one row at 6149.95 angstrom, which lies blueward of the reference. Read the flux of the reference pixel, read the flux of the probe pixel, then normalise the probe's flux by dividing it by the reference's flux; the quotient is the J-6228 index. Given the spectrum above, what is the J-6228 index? 0.99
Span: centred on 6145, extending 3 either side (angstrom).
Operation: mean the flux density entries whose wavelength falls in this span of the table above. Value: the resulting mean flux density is 10.0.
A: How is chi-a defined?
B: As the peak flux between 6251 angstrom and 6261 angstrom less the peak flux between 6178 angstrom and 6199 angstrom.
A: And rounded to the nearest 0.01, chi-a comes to -0.58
